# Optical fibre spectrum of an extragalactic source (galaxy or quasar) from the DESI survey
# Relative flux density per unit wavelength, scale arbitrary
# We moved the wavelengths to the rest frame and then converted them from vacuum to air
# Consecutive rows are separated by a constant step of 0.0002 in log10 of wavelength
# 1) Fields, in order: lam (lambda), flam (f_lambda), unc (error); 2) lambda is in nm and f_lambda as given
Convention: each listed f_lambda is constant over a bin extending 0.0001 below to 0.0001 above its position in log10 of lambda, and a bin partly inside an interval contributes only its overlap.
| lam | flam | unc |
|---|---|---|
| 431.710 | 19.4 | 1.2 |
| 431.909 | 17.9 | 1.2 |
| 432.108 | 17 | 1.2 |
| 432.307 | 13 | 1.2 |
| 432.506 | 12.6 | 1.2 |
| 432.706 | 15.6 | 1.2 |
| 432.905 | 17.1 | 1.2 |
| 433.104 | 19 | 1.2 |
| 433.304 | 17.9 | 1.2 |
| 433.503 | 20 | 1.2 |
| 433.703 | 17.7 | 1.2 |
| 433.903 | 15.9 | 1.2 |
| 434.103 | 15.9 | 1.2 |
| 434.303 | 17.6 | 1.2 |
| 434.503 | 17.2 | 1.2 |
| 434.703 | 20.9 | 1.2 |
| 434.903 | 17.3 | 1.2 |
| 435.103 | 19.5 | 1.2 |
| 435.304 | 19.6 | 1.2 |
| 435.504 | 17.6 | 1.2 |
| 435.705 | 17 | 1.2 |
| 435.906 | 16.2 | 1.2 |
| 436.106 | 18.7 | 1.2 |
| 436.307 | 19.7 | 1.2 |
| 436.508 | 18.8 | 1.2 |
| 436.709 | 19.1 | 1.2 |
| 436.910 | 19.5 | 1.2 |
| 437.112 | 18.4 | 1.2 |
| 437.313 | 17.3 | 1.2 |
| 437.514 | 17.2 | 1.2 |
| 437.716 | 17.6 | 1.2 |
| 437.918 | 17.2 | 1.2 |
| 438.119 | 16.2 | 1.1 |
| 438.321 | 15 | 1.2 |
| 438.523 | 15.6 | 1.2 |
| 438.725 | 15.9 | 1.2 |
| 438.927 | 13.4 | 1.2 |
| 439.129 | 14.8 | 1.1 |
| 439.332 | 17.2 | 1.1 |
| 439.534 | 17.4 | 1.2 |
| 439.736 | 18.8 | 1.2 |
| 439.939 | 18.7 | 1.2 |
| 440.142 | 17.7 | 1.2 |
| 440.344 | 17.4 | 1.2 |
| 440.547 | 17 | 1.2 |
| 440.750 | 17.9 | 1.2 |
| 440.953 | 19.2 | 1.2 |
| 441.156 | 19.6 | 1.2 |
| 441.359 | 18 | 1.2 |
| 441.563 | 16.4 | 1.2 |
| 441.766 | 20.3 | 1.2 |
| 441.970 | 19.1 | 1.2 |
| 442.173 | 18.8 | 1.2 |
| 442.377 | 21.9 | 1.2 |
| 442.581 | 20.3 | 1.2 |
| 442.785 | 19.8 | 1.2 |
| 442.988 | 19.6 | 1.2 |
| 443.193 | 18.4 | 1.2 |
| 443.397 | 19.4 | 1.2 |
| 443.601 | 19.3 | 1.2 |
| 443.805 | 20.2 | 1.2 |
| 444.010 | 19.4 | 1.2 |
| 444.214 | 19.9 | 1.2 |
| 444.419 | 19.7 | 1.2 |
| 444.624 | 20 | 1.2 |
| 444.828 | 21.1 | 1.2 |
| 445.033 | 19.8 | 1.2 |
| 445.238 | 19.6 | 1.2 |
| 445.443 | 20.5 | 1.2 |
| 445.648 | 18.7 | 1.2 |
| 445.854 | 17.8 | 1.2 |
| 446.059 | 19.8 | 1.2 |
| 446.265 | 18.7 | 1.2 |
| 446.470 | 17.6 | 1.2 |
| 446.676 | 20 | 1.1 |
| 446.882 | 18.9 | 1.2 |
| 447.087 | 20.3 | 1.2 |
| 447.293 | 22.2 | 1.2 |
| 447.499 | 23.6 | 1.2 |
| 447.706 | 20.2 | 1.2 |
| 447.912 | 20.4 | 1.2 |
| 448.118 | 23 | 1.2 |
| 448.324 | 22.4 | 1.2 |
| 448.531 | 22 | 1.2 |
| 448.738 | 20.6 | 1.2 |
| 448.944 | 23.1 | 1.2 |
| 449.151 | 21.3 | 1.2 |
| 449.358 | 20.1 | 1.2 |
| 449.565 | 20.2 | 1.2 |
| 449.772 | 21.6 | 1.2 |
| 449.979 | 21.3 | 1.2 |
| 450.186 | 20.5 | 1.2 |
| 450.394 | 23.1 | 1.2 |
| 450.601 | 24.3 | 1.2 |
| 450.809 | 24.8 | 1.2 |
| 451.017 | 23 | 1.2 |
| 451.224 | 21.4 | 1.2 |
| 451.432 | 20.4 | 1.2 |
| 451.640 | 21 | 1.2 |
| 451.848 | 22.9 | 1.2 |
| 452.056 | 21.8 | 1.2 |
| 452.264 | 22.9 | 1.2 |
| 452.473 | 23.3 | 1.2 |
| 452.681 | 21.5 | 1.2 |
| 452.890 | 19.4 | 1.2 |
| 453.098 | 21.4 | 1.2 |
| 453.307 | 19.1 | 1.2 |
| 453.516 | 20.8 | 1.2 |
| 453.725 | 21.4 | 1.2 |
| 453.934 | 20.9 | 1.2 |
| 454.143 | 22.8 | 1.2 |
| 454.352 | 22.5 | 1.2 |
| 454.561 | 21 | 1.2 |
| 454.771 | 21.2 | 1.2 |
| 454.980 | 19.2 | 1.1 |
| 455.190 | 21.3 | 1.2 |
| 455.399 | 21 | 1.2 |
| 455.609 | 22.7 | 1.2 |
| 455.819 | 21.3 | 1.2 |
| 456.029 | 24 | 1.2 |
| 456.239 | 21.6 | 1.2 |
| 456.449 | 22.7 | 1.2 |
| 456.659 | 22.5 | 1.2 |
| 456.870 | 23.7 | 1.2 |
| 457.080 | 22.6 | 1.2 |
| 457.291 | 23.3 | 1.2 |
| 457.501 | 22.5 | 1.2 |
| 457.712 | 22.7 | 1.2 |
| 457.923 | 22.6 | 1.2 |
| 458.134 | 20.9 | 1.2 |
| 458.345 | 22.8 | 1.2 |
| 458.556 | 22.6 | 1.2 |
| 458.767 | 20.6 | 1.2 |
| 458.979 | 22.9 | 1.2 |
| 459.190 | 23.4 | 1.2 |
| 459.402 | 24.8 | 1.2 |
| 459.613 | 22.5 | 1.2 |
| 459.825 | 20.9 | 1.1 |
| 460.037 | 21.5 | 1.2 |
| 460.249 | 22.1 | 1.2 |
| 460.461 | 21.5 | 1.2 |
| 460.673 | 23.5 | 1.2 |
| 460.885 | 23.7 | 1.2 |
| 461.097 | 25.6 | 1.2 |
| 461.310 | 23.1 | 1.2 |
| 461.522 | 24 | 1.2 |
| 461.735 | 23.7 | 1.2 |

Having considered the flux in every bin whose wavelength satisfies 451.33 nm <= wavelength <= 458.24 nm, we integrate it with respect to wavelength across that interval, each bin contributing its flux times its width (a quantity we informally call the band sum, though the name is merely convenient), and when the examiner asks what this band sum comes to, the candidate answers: 151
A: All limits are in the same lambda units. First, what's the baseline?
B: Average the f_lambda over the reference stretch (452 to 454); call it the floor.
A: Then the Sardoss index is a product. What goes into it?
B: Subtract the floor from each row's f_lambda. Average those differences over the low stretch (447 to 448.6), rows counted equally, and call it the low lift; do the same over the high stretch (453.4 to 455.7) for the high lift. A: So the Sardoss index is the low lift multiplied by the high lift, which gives 0.05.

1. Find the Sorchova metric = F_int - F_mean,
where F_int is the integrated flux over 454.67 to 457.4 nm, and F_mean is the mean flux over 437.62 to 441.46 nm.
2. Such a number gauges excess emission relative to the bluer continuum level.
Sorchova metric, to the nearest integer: 43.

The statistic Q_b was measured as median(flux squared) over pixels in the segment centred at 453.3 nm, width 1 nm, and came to 433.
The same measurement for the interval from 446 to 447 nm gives 357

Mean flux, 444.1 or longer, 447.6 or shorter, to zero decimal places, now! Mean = 20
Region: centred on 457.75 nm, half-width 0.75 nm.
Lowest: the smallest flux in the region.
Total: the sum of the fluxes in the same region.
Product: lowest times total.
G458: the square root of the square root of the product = 7.6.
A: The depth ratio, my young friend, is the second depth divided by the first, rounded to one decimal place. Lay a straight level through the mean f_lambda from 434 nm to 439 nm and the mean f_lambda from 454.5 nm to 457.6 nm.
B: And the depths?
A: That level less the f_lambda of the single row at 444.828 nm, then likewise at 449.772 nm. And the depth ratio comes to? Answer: 0.6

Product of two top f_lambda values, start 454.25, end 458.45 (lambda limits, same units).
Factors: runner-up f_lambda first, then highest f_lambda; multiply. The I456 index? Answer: 569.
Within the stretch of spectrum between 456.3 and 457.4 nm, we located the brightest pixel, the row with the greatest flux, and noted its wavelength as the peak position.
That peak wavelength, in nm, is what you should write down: 456.870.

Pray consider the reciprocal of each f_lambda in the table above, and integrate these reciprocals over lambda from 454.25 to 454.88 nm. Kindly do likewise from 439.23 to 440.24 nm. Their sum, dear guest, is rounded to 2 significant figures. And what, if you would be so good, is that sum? 0.086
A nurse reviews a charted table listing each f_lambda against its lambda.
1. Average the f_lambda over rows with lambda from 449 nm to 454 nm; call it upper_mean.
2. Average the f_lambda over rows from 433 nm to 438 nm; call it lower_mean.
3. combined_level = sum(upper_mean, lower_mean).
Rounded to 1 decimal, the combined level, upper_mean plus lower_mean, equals 39.7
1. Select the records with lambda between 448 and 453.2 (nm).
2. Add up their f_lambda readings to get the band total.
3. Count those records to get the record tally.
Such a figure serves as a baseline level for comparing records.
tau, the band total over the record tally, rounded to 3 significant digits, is 21.9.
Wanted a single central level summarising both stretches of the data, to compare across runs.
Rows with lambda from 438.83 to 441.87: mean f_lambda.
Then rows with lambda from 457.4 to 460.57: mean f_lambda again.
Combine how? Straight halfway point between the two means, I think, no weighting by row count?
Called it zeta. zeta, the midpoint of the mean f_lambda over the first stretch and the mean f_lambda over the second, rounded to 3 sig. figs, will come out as 19.9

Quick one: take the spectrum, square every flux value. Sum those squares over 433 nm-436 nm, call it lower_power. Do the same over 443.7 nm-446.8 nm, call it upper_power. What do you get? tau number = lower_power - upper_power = -861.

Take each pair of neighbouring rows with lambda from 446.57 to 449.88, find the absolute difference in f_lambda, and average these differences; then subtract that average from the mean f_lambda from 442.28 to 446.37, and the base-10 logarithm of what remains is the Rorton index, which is 1.262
